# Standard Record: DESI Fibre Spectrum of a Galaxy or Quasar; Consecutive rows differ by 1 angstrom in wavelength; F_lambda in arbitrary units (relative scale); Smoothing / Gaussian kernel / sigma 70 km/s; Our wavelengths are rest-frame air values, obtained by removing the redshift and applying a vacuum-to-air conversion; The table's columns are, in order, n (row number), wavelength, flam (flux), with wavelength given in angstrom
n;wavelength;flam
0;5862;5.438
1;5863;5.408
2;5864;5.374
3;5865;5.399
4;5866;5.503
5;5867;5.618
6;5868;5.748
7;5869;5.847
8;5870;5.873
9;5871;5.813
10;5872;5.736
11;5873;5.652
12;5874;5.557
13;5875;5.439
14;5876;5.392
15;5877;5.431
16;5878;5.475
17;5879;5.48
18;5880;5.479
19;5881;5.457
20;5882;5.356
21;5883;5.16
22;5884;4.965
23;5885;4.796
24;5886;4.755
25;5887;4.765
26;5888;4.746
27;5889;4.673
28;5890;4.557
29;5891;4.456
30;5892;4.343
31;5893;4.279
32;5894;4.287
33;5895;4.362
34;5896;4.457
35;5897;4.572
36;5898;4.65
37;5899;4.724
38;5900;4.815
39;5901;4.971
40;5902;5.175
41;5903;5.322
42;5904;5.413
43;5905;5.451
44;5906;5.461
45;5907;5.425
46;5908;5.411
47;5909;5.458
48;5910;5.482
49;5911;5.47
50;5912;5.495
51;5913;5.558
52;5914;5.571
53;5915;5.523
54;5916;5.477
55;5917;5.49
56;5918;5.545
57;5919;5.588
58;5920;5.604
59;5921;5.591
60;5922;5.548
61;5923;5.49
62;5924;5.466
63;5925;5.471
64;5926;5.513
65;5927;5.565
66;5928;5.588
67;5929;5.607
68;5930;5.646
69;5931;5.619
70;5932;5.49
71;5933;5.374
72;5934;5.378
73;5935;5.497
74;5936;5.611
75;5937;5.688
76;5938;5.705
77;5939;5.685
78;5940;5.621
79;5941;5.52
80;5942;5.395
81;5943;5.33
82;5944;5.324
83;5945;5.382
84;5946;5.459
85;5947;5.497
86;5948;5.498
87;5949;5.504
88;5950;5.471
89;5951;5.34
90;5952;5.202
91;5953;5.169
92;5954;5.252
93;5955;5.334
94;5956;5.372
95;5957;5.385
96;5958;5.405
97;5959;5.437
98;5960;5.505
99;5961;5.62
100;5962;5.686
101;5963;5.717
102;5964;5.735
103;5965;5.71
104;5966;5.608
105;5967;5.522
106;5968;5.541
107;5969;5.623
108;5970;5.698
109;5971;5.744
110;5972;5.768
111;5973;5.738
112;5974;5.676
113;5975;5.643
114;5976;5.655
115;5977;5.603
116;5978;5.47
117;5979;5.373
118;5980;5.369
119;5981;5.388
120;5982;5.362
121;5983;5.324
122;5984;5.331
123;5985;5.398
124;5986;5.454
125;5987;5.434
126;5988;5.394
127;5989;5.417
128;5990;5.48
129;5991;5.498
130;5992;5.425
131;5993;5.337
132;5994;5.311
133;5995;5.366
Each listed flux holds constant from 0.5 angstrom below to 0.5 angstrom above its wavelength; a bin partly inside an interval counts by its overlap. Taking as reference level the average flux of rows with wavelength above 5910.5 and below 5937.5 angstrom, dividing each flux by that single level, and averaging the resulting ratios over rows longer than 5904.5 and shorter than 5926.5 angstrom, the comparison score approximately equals 0.99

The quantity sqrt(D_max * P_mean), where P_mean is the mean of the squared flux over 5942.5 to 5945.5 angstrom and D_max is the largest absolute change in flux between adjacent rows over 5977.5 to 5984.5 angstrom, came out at 1.7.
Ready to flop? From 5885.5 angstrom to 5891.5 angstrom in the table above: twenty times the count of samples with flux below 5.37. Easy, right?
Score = 120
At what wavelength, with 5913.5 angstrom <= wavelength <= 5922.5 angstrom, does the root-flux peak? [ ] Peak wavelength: 5920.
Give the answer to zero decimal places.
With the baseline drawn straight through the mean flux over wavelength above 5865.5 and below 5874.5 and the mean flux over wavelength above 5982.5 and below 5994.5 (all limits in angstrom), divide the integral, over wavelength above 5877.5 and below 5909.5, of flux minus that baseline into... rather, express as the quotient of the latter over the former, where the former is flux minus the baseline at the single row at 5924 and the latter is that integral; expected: 219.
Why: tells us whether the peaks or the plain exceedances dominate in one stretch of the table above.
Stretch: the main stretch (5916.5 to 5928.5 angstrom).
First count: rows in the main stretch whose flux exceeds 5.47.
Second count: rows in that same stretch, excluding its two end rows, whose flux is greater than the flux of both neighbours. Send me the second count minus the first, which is -10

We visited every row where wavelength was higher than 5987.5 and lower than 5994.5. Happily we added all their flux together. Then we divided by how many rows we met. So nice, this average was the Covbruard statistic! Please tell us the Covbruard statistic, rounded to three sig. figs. 5.41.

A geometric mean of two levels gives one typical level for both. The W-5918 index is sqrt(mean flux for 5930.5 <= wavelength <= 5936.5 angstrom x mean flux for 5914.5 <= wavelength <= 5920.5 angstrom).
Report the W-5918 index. 5.5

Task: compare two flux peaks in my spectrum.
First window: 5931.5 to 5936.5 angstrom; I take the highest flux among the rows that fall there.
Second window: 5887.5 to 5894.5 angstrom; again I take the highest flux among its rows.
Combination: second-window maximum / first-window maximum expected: 0.85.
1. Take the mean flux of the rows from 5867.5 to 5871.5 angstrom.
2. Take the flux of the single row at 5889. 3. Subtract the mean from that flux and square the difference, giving 1.32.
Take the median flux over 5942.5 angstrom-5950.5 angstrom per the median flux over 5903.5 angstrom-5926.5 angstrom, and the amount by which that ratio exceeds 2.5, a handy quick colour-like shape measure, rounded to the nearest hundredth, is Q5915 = -1.50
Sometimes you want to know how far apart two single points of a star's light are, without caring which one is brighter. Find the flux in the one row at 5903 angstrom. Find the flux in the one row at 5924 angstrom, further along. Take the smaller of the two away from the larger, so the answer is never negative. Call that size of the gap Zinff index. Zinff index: 0.14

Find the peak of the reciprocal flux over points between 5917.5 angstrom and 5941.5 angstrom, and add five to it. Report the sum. 5.186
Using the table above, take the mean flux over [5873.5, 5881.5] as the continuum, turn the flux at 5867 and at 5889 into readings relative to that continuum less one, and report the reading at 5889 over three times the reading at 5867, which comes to -1.7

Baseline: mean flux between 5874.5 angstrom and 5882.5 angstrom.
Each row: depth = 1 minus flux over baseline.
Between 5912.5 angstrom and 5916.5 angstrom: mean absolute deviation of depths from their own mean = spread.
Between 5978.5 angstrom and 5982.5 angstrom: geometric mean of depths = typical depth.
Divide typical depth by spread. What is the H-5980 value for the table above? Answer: 2.0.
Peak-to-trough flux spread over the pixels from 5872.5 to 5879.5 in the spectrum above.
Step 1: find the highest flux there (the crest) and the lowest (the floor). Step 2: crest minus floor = 0.26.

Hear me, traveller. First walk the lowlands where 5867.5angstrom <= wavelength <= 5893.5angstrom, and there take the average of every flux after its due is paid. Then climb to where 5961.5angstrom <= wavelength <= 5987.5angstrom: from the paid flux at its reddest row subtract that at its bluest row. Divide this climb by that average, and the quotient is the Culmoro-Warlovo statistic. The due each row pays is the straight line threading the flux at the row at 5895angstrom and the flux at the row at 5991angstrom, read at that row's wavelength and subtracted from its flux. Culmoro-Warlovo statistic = -0.54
